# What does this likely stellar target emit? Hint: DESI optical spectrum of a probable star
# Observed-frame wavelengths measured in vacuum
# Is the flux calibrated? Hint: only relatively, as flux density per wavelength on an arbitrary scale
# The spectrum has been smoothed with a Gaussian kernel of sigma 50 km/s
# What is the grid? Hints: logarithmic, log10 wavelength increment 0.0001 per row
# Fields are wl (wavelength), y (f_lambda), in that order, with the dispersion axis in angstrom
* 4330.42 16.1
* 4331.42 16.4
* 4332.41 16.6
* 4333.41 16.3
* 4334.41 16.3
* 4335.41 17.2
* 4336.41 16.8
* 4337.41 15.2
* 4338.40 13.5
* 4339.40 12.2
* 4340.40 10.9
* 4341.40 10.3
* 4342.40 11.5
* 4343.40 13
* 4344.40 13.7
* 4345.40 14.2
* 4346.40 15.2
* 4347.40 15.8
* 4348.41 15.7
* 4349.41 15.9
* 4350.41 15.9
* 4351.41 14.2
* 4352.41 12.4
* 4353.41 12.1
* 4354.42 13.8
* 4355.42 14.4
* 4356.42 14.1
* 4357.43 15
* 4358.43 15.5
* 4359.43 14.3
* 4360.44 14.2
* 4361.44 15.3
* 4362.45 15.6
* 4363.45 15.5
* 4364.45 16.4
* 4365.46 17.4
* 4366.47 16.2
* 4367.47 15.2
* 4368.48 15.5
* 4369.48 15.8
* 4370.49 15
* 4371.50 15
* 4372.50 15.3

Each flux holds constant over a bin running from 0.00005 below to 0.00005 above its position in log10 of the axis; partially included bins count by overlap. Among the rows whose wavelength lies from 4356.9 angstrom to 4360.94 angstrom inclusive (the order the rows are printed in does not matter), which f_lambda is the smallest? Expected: 14.2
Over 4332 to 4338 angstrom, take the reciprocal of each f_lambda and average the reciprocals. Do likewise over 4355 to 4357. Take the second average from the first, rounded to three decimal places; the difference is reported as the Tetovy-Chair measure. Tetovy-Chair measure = -0.009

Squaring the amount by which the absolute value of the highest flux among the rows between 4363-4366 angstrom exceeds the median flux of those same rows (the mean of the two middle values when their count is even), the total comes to 1.0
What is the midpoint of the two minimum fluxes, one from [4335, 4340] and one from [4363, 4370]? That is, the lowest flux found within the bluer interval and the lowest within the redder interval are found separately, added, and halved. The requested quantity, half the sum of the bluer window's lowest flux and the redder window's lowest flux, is 13.7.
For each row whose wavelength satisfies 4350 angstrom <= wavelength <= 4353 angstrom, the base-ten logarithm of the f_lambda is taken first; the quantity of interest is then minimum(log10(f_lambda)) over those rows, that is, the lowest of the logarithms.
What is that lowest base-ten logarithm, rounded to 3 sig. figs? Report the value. 1.09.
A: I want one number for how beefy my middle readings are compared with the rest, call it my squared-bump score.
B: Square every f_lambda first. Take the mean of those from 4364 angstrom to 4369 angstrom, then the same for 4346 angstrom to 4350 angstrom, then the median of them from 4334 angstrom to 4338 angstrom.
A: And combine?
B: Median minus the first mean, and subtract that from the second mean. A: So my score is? 232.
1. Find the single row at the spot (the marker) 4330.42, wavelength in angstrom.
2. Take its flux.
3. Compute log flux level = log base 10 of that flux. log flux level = 1.21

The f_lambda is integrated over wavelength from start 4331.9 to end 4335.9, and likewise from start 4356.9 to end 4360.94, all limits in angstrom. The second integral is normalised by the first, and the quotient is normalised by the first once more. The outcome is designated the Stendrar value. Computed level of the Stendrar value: 0.0135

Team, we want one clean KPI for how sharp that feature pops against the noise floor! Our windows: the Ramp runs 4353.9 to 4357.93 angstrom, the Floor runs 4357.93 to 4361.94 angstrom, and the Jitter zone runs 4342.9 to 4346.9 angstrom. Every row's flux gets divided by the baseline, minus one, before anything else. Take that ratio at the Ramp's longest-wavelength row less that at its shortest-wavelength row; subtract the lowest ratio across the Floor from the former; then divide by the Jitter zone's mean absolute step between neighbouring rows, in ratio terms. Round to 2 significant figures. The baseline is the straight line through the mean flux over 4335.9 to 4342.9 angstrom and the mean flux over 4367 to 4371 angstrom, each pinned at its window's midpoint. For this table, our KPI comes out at 2.0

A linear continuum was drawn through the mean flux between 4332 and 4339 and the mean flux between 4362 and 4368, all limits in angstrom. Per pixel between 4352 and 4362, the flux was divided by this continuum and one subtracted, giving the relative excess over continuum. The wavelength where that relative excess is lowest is 4353.41 angstrom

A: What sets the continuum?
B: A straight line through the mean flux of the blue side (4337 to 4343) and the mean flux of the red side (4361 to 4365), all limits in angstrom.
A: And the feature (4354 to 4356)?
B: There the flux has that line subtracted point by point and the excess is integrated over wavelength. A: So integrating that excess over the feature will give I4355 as -1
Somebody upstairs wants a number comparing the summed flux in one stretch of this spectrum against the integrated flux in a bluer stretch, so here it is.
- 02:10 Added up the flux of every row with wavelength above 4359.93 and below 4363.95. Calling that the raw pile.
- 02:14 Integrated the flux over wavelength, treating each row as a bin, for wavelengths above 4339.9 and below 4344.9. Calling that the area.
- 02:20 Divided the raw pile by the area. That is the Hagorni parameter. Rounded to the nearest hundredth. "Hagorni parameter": 1.02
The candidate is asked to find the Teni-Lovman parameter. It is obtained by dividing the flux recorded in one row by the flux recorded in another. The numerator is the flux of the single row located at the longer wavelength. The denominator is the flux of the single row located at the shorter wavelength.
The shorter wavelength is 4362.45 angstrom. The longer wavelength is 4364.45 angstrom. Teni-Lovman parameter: 1.05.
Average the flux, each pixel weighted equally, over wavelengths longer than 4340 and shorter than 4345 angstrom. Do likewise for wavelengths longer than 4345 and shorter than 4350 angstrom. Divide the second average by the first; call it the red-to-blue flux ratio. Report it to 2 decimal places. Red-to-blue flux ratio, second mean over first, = 1.29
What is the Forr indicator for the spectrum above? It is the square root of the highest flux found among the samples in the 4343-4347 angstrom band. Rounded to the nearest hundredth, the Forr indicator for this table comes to 3.90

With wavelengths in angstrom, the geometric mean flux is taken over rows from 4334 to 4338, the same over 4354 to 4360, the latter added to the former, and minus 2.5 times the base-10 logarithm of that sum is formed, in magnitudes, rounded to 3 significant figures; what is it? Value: -3.72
